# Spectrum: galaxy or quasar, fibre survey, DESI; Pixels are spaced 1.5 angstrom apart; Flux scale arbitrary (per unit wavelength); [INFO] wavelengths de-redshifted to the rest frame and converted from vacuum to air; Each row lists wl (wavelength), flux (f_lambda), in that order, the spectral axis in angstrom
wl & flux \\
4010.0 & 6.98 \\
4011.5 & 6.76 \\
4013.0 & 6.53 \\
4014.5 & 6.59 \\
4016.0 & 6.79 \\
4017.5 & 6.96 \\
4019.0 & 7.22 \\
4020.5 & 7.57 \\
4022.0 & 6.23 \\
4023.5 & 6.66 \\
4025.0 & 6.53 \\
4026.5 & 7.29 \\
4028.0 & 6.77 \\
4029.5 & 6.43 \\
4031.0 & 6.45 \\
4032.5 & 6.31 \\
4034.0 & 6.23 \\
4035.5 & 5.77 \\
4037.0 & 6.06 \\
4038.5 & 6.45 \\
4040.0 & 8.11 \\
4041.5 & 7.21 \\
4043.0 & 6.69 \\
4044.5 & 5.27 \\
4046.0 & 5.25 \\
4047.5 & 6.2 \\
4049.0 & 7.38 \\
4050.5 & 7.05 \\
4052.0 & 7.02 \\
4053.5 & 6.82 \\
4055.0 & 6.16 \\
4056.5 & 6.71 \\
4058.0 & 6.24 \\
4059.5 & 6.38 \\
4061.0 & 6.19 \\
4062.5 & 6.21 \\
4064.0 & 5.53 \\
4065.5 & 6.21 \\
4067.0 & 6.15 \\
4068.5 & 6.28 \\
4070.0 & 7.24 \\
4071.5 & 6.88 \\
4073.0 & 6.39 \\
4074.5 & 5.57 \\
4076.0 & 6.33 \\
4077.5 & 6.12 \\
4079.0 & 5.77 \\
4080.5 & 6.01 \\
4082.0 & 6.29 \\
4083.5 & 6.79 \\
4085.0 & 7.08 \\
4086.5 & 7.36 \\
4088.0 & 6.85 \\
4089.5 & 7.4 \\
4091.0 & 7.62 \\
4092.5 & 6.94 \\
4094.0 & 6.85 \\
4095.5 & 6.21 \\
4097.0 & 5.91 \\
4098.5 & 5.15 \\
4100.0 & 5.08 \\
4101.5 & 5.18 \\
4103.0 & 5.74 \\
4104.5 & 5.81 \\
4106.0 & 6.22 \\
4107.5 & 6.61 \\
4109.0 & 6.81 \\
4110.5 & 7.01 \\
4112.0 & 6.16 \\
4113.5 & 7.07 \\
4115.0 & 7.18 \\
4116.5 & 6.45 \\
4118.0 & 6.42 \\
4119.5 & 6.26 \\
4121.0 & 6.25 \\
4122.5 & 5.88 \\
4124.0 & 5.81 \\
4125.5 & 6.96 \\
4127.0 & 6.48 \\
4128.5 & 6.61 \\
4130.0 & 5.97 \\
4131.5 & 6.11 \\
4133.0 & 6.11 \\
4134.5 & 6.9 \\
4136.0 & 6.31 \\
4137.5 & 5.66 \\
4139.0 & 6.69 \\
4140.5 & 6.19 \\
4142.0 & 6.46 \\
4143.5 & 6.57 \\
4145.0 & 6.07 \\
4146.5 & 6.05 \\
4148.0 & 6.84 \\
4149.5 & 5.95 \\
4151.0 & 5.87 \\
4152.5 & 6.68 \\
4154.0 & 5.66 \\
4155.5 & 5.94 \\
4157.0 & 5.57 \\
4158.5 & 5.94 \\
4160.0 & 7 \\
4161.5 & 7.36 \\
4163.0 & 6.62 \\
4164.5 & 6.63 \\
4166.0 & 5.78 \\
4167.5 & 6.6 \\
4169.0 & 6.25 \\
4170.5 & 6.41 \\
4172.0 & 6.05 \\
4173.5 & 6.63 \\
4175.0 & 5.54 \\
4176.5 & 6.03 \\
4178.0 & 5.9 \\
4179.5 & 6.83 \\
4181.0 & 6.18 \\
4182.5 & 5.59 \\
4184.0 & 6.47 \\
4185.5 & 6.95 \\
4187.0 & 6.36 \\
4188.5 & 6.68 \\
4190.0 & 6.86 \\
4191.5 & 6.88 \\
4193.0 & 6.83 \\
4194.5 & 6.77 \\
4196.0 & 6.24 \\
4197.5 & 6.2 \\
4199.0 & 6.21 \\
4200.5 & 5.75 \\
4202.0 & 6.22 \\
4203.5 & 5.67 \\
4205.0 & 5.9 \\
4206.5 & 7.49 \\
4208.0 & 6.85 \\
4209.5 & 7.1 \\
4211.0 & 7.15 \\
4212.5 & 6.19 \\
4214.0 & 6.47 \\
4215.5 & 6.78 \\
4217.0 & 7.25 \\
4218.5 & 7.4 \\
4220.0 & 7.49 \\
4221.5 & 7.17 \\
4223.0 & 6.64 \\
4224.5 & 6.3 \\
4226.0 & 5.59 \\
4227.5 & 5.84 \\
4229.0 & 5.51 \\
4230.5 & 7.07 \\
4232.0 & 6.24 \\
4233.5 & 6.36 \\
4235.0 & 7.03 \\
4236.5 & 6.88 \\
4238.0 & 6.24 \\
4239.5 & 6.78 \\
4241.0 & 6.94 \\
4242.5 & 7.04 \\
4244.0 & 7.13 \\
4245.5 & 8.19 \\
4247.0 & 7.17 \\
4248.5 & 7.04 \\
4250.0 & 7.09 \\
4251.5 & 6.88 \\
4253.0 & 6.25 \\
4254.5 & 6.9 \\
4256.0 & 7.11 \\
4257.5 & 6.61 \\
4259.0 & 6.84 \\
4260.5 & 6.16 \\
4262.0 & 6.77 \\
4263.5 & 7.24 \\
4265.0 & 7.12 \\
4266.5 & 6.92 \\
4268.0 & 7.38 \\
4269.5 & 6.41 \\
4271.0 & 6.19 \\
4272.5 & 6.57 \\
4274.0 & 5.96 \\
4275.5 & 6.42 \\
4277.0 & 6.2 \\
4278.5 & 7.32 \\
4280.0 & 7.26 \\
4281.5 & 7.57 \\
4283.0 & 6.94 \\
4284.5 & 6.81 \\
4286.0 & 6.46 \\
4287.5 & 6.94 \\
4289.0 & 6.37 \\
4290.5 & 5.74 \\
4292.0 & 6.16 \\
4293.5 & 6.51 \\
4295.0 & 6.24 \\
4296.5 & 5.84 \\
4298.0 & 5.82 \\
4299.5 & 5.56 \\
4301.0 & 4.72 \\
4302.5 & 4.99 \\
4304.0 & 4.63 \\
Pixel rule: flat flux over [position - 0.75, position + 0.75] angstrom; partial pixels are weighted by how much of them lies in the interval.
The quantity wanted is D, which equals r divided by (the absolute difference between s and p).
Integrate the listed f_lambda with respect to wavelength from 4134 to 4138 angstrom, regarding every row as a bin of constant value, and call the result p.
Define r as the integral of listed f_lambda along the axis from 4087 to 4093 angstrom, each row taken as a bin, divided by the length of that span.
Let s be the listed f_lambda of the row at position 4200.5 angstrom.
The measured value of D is 0.37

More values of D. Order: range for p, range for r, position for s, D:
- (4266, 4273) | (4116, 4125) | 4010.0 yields 0.16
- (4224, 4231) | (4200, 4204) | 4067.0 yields 0.16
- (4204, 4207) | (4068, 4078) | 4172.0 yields 0.47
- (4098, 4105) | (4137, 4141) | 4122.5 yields 0.20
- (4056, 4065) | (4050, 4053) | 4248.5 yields 0.14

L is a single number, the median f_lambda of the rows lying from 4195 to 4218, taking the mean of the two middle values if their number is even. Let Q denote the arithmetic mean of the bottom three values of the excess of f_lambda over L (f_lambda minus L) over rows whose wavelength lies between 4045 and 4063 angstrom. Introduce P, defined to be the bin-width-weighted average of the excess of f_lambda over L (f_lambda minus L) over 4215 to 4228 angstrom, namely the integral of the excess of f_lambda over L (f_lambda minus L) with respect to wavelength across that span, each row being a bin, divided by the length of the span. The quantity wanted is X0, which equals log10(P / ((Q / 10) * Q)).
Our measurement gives 1.5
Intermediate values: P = 0.49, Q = -0.4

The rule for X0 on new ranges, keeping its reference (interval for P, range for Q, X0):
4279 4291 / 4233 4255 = 3.5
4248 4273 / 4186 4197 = 2.2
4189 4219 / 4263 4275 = 3.1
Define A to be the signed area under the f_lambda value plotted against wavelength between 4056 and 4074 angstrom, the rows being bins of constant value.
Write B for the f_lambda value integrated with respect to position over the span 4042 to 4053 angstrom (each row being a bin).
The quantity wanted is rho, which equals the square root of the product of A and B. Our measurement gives 90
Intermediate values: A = 114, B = 71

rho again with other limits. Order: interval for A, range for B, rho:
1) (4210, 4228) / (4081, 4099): 121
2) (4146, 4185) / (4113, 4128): 154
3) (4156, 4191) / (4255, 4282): 202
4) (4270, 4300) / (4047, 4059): 125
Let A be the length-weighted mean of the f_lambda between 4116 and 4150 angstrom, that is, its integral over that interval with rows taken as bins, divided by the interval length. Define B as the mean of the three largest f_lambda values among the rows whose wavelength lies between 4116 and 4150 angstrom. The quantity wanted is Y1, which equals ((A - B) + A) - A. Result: -0.6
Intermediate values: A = 6.31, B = 6.90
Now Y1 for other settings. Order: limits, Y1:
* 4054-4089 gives -0.8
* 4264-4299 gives -0.9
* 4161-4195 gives -0.6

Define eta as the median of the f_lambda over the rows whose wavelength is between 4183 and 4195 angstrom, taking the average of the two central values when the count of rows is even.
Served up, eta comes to 6.80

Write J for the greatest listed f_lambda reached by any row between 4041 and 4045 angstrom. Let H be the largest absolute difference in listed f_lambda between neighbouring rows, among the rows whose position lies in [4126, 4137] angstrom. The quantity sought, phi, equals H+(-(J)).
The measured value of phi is -6.4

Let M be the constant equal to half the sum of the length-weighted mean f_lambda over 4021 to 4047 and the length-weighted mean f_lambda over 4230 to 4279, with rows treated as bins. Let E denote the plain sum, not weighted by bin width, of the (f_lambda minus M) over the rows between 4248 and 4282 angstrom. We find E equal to 4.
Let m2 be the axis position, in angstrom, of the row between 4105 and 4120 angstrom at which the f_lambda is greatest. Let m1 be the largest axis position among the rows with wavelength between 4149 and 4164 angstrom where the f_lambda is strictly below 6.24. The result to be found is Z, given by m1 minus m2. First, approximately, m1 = 4158.5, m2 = 4115.0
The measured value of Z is 43.5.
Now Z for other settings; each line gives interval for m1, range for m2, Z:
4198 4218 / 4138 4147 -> 73.5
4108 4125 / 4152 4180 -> -37.5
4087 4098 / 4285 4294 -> -190.5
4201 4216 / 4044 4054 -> 163.5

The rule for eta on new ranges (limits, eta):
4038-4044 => 6.95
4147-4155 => 5.95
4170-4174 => 6.41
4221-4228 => 6.30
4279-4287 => 6.94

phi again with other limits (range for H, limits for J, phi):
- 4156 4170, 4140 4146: -5.5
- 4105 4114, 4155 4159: -5.0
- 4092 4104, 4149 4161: -6.2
